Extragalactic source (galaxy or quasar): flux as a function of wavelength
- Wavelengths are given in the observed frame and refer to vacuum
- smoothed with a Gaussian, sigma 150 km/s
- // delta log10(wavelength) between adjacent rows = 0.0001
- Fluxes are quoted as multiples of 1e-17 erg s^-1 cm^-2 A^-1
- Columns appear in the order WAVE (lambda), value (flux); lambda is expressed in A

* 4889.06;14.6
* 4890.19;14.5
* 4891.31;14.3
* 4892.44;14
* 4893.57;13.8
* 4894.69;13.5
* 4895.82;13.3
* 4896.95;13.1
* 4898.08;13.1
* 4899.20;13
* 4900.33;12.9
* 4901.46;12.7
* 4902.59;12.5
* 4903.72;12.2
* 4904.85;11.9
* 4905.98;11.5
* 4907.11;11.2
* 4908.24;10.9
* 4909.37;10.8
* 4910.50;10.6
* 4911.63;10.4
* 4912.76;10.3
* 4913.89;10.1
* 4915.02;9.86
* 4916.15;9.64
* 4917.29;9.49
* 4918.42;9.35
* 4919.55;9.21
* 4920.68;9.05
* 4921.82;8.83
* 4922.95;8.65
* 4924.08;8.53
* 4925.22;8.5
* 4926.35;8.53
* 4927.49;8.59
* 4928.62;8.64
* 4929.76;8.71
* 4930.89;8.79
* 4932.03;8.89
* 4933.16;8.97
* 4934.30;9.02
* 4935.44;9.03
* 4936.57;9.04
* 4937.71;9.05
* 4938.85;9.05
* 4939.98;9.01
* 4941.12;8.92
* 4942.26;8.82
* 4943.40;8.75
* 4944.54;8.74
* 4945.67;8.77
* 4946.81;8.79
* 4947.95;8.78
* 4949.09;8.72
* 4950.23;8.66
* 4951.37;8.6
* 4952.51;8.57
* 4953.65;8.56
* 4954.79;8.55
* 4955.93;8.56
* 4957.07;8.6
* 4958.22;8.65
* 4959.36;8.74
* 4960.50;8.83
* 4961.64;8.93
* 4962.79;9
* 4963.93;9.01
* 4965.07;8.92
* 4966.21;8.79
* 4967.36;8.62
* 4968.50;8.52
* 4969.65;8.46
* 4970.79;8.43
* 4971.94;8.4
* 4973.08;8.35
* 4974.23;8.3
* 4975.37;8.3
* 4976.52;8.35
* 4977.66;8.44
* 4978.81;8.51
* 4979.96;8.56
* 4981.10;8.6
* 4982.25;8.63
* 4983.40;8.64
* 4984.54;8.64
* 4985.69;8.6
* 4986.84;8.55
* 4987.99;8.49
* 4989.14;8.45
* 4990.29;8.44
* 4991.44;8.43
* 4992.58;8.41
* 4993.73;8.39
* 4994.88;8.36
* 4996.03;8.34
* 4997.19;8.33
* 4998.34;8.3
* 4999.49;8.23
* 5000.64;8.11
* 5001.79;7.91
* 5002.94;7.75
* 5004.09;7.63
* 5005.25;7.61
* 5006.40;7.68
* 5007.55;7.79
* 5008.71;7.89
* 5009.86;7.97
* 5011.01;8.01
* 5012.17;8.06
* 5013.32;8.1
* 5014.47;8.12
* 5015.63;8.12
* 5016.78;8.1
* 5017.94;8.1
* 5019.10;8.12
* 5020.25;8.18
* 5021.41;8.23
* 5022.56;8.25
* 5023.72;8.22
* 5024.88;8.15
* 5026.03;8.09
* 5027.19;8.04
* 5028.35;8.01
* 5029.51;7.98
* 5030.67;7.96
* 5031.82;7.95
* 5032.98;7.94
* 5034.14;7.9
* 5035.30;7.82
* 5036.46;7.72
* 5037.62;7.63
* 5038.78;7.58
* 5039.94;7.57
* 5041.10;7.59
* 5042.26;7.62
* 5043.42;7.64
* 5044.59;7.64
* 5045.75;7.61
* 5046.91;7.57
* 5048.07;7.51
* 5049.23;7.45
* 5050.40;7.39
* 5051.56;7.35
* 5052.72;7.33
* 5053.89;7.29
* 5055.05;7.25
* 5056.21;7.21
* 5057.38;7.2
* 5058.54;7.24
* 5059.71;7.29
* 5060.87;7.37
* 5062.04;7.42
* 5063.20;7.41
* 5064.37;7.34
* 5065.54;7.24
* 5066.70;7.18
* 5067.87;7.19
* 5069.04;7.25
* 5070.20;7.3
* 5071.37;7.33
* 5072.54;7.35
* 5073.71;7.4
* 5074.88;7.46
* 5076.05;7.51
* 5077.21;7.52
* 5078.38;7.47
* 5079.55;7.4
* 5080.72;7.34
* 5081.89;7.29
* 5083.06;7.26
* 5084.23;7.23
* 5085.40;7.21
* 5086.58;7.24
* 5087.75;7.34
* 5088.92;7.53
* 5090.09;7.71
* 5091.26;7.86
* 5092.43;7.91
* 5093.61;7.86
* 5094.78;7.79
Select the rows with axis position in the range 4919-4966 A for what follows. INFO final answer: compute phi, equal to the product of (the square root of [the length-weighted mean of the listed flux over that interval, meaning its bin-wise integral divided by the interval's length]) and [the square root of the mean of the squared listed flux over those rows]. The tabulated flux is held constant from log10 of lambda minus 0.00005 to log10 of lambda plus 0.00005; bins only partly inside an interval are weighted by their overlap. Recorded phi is 26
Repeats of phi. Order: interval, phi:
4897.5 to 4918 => 38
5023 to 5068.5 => 21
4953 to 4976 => 25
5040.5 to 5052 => 21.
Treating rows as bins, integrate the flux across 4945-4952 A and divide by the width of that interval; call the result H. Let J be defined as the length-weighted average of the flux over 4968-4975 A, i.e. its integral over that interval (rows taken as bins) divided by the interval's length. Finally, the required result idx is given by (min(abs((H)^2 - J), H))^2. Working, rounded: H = 8.7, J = 8.4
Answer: 76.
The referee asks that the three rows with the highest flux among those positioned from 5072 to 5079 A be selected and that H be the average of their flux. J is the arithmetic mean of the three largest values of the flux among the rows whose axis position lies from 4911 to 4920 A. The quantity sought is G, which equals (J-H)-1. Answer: 1.8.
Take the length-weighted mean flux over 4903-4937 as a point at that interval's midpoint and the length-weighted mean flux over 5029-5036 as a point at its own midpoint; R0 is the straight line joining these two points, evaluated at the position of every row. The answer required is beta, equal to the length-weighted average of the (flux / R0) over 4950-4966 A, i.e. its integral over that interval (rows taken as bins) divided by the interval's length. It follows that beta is 0.96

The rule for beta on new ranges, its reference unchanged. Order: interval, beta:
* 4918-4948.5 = 0.94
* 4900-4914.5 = 1.15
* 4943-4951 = 0.95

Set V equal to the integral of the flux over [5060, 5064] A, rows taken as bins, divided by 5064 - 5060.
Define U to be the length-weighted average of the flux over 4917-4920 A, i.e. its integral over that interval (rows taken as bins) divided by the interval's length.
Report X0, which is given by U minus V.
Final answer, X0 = 2.0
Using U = 9.4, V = 7.4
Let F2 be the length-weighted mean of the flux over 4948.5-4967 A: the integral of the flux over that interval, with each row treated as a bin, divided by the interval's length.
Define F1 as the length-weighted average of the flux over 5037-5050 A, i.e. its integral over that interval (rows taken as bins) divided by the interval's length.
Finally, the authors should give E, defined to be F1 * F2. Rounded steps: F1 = 7.6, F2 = 8.73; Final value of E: 66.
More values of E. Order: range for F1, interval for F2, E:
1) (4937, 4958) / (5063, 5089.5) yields 64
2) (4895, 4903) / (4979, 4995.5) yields 110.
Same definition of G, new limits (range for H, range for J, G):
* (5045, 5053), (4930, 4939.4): 0.5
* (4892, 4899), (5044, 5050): -7.2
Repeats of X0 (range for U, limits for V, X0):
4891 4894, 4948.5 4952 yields 5.3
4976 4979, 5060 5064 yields 1.0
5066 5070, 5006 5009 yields -0.5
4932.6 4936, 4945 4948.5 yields 0.2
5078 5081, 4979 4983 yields -1.2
